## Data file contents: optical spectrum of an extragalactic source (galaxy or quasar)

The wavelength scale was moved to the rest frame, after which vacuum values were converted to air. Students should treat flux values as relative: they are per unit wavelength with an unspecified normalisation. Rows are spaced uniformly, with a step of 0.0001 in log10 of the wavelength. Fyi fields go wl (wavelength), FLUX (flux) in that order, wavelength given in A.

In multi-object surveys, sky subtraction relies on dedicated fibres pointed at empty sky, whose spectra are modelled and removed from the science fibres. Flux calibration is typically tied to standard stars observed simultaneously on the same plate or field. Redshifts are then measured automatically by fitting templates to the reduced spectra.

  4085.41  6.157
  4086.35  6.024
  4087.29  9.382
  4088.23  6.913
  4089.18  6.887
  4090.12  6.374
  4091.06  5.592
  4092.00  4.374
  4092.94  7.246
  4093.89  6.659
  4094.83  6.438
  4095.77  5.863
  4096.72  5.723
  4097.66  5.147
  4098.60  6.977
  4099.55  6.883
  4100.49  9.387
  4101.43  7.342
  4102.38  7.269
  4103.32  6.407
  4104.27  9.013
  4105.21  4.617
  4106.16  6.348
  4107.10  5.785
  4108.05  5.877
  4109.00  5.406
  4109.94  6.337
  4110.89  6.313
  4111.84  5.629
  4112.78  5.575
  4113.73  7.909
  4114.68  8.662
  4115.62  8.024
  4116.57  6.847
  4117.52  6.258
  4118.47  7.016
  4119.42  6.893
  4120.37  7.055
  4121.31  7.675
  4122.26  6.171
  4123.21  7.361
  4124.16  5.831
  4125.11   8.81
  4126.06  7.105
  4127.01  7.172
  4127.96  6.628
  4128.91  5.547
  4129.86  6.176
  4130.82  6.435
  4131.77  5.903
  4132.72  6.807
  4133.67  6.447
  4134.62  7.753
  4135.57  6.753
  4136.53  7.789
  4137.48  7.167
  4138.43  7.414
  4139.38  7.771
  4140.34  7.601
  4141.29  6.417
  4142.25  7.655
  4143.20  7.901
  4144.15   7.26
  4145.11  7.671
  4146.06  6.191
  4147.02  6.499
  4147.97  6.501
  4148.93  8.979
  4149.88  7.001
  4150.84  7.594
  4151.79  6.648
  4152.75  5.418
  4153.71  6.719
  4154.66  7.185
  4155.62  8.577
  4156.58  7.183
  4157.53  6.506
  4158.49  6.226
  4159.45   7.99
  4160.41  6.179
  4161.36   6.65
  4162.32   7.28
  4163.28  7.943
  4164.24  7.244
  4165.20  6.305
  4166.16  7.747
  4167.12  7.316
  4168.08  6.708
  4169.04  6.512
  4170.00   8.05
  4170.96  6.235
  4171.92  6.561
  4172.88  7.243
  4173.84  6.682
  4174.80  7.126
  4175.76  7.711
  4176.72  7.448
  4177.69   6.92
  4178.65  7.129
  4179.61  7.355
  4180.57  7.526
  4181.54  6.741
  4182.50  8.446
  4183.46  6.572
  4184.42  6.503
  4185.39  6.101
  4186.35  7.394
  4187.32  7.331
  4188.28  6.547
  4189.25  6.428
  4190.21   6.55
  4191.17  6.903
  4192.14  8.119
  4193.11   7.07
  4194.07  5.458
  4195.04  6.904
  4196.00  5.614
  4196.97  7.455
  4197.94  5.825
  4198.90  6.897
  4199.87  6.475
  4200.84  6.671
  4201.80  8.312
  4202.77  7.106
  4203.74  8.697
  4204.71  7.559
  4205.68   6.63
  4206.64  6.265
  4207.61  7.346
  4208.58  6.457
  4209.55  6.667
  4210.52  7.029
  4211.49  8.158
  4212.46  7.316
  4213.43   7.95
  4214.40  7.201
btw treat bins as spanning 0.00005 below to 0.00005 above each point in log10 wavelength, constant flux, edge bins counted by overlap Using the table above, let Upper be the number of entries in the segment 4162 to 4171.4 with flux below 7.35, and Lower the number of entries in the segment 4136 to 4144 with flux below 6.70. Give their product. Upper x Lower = 7.0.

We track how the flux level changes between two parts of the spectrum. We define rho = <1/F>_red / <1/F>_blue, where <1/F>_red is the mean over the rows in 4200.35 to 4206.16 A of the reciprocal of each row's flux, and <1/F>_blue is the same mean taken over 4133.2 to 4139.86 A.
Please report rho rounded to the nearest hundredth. 0.98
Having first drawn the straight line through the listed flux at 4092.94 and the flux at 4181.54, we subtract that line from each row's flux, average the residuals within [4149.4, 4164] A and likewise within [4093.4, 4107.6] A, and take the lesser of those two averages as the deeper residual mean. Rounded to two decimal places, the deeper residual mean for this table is -0.55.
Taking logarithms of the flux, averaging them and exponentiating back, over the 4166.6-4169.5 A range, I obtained 6.84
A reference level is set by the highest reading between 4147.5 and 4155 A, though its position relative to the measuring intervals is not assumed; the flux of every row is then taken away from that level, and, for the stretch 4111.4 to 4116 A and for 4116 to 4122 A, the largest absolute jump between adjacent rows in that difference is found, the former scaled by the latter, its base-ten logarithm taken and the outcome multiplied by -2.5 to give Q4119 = -1.2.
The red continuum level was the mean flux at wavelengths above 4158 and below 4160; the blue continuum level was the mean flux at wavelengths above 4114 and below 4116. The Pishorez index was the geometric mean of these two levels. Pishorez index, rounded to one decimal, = 7.7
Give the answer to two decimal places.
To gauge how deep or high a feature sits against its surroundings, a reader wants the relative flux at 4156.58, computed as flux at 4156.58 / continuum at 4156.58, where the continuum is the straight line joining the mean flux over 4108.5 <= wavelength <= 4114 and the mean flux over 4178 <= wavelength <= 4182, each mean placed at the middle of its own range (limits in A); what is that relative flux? 1.05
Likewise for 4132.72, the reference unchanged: 1.05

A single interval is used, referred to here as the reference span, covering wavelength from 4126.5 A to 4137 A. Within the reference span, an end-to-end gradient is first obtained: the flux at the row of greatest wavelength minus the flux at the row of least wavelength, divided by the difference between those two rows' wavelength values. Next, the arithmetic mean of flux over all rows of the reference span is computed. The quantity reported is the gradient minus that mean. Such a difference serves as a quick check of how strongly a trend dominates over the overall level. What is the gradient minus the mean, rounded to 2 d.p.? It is -6.61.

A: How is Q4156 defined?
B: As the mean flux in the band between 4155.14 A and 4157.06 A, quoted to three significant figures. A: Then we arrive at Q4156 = 7.88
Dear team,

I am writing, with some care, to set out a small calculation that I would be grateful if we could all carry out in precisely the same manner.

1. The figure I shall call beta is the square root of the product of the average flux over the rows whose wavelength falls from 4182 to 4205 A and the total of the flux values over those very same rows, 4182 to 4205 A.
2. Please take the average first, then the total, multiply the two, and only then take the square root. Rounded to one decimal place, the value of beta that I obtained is 34.1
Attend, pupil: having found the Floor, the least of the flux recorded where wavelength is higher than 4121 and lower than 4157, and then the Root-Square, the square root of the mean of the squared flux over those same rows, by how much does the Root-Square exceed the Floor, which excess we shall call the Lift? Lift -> 1.7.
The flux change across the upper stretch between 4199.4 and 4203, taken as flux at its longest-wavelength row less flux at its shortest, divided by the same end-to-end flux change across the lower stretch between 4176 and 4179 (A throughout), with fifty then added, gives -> 48.0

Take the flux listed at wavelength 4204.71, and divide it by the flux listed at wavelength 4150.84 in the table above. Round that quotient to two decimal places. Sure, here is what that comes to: 1.00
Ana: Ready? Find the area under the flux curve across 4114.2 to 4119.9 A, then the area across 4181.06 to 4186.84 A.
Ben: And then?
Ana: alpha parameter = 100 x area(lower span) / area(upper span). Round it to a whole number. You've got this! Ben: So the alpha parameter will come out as 103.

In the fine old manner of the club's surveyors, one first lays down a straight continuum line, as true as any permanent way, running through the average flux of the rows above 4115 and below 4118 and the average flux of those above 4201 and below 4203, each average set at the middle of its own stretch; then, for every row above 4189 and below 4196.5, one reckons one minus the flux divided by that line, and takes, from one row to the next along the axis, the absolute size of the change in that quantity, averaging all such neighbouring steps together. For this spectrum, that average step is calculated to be 0.13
